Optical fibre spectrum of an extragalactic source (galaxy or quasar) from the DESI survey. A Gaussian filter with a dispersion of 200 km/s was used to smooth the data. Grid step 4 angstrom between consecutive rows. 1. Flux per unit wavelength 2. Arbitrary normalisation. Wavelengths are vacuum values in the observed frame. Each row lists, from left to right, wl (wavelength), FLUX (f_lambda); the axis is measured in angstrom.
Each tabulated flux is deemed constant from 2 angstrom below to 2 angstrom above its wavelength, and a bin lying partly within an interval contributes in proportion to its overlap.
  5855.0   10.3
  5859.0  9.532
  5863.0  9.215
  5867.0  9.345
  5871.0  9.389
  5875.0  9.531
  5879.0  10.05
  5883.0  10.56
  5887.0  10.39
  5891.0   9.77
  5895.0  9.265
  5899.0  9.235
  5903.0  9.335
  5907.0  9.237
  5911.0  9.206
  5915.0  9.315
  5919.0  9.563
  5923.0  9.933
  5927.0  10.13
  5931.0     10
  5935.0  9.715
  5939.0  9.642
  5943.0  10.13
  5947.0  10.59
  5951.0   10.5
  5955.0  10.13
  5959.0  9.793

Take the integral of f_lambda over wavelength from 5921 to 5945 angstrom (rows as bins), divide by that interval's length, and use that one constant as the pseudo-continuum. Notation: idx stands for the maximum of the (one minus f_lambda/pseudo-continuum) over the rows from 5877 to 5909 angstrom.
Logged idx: 0.070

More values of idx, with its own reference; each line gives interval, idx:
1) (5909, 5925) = 0.072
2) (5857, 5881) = 0.072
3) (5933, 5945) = 0.029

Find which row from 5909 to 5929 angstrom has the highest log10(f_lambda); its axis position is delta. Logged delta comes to 5927.0 angstrom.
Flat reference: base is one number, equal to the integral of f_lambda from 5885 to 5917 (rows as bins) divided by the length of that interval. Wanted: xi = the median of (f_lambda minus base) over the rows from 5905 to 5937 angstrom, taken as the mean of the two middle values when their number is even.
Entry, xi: 0.2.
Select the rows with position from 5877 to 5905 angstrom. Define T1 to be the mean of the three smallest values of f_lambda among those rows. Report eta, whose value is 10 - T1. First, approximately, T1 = 9.28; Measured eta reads 0.72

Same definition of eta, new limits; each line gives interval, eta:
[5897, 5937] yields 0.77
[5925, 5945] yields 0.21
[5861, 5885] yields 0.68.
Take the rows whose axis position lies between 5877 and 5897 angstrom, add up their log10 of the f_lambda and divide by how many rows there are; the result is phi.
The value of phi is 1.000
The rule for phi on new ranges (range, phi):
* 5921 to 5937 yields 0.998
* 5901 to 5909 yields 0.968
